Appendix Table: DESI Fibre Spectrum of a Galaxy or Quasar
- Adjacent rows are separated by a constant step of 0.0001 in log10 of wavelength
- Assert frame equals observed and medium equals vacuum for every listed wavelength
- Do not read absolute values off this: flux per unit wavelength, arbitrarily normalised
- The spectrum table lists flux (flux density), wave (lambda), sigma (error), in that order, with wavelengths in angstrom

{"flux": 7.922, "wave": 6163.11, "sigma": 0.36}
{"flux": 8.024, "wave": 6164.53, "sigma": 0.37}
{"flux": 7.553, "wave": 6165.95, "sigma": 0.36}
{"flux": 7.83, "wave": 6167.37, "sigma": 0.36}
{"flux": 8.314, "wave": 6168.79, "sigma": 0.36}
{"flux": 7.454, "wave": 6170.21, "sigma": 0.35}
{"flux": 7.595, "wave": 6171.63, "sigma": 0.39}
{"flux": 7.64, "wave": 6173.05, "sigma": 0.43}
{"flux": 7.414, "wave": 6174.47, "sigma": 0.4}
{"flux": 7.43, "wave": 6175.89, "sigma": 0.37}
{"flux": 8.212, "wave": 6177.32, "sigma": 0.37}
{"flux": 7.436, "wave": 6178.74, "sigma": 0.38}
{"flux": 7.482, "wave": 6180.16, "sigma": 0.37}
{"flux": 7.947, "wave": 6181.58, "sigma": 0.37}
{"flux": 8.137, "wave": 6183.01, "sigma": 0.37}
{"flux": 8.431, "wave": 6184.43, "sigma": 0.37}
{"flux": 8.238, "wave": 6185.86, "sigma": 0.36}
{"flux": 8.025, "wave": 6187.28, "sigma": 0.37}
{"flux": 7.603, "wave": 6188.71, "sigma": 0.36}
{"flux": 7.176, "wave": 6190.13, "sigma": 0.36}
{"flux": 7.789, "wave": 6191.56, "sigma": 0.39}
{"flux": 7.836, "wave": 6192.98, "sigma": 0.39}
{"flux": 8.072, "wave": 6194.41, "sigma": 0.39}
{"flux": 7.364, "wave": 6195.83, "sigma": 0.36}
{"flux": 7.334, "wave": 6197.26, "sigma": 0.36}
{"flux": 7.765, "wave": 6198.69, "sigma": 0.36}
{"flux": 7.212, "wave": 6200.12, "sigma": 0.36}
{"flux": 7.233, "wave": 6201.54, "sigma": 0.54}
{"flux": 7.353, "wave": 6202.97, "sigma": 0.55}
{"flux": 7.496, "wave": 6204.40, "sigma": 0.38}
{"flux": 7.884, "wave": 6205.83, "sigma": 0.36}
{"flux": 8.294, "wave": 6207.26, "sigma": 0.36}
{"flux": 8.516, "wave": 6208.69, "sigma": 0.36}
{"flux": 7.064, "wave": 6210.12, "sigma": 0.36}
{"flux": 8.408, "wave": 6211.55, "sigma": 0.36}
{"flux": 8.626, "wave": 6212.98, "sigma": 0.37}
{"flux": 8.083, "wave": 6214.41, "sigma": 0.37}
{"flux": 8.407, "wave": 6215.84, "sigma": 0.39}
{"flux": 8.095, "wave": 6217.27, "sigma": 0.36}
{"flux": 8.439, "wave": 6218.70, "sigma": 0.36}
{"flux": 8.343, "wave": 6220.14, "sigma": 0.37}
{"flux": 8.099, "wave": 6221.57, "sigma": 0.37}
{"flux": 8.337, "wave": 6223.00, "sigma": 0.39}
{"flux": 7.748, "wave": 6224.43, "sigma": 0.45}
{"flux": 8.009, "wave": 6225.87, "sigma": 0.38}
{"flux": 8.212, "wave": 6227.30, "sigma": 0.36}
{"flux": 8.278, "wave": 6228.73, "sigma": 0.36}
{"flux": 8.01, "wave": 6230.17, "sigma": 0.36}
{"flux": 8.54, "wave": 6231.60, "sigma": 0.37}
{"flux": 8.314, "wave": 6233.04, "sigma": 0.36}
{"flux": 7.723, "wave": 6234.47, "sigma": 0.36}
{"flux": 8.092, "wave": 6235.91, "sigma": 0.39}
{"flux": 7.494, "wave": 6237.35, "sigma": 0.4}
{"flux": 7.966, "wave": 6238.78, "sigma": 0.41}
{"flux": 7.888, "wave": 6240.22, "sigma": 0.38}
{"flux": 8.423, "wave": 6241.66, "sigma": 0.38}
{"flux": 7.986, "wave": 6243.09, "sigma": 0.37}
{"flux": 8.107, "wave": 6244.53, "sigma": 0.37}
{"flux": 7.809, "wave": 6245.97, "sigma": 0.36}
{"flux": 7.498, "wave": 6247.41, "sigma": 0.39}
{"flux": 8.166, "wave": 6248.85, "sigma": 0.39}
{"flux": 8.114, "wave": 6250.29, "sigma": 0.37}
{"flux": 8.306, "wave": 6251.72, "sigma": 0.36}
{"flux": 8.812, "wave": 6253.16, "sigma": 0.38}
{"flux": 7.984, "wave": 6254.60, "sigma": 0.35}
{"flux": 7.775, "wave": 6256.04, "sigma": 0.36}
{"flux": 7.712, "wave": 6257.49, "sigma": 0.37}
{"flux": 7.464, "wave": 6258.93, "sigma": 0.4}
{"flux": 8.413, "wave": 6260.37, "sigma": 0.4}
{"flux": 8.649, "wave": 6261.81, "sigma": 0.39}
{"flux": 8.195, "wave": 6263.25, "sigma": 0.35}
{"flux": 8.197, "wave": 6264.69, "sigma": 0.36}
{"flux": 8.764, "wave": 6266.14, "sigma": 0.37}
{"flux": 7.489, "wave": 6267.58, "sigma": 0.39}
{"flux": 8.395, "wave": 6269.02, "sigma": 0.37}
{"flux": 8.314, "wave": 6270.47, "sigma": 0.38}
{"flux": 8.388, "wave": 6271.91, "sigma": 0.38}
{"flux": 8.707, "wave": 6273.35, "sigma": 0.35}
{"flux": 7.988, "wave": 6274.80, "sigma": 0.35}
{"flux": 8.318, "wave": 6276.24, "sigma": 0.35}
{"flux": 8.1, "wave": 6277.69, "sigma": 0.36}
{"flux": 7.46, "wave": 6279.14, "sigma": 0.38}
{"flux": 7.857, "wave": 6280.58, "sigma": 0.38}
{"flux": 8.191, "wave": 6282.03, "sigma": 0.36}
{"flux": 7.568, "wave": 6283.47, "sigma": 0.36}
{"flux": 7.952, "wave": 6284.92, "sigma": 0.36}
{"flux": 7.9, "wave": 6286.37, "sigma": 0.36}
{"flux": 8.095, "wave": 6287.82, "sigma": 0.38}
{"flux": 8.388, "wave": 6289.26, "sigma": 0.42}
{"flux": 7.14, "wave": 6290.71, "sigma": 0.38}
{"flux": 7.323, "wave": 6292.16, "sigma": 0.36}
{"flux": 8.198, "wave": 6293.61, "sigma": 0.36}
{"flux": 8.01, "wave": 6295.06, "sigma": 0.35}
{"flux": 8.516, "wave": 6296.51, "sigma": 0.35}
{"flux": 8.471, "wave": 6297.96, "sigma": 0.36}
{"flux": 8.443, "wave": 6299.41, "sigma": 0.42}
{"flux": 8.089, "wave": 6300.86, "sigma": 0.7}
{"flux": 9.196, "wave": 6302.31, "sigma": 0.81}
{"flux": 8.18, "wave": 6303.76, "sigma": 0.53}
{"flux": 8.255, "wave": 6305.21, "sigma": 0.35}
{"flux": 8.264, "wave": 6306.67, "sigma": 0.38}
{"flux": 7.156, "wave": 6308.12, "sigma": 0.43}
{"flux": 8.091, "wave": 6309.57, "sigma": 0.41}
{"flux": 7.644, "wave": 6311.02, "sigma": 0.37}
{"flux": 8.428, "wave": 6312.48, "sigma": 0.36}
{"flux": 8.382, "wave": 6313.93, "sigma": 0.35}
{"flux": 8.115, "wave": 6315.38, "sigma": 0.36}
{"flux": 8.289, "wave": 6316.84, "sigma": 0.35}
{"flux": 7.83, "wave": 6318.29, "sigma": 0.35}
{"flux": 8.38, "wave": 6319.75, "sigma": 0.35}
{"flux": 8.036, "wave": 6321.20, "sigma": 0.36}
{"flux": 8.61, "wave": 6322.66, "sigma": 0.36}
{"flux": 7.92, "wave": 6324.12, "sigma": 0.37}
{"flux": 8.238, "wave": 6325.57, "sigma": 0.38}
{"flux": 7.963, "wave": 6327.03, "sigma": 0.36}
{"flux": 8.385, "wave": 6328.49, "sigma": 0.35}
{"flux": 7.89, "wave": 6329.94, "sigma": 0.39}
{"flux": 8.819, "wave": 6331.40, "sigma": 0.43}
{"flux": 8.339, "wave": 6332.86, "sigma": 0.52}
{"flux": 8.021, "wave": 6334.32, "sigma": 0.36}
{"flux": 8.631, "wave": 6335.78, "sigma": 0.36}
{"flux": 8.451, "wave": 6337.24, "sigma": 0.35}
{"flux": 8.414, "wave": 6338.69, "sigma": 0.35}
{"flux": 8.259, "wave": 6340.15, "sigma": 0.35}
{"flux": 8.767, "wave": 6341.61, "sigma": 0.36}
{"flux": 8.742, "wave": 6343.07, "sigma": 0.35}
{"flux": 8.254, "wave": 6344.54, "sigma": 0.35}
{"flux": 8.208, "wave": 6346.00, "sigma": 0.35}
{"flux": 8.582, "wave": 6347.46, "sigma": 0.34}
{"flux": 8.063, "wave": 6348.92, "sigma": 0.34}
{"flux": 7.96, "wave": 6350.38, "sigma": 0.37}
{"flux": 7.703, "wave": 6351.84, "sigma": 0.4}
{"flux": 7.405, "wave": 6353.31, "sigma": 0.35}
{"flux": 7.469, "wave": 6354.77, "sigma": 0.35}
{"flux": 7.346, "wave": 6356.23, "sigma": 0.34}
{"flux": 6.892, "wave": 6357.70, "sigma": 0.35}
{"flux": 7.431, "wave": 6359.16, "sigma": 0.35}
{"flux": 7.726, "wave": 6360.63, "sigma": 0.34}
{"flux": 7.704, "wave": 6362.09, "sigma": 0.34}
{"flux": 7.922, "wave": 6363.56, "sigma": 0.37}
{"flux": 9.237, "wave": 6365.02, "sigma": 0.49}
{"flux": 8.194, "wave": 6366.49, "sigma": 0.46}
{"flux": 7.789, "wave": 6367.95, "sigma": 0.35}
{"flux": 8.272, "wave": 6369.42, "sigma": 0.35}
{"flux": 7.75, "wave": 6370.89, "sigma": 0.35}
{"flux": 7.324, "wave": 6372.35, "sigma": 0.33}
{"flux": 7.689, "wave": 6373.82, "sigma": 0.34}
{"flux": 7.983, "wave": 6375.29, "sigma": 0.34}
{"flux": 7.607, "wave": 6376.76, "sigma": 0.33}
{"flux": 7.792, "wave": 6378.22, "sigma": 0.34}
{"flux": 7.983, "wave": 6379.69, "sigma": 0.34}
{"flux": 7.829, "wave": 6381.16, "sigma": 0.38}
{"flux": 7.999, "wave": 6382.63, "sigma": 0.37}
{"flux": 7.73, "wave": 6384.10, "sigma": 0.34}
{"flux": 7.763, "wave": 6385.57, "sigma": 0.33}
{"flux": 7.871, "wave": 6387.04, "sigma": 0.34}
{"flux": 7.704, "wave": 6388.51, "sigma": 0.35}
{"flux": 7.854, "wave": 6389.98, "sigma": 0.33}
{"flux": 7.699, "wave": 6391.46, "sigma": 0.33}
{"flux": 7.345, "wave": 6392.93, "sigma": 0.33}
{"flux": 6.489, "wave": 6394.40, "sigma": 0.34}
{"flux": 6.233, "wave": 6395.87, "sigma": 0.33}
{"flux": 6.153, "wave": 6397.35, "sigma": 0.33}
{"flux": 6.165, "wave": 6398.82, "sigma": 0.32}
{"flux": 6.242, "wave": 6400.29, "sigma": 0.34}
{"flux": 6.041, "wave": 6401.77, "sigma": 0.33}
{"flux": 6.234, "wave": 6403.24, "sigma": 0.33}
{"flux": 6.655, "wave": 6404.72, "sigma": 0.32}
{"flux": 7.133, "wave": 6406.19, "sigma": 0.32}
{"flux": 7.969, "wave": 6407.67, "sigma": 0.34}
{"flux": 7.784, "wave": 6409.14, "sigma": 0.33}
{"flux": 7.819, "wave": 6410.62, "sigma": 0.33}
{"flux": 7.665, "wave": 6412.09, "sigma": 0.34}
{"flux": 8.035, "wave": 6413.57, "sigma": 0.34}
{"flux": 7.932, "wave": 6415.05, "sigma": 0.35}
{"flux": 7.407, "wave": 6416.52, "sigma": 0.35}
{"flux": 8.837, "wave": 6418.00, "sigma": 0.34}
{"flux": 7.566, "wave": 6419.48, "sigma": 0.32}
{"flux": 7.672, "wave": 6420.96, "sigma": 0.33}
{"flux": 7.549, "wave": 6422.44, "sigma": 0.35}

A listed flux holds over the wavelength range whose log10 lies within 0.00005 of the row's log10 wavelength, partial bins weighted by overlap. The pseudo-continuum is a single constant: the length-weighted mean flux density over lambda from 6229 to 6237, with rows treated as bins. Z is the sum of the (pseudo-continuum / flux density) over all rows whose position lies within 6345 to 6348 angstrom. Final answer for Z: 1.93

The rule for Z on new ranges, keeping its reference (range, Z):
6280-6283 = 2.02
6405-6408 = 2.15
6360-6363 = 2.10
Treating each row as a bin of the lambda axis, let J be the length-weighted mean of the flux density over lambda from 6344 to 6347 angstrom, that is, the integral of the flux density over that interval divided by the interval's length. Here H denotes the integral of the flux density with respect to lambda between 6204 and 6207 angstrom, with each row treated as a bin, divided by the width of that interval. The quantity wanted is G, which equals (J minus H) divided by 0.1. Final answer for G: 4.7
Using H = 7.8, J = 8.3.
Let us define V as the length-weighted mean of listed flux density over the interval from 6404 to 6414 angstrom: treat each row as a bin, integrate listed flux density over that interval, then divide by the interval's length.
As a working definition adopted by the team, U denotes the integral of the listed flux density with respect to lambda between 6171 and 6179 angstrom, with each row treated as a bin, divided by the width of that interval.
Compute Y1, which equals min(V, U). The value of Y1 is 7.57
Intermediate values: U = 7.6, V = 7.57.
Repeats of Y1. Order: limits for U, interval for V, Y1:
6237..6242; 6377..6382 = 7.85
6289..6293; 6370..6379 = 7.54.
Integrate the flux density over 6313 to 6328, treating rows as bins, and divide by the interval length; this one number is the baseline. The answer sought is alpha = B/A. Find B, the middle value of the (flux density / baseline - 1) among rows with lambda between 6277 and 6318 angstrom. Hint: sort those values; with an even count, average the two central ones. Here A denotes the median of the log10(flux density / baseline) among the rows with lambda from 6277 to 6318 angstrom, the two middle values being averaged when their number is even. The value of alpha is 2.292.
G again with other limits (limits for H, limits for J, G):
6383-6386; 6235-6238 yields 0.0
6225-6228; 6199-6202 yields -7.8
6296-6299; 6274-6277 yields -3.4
